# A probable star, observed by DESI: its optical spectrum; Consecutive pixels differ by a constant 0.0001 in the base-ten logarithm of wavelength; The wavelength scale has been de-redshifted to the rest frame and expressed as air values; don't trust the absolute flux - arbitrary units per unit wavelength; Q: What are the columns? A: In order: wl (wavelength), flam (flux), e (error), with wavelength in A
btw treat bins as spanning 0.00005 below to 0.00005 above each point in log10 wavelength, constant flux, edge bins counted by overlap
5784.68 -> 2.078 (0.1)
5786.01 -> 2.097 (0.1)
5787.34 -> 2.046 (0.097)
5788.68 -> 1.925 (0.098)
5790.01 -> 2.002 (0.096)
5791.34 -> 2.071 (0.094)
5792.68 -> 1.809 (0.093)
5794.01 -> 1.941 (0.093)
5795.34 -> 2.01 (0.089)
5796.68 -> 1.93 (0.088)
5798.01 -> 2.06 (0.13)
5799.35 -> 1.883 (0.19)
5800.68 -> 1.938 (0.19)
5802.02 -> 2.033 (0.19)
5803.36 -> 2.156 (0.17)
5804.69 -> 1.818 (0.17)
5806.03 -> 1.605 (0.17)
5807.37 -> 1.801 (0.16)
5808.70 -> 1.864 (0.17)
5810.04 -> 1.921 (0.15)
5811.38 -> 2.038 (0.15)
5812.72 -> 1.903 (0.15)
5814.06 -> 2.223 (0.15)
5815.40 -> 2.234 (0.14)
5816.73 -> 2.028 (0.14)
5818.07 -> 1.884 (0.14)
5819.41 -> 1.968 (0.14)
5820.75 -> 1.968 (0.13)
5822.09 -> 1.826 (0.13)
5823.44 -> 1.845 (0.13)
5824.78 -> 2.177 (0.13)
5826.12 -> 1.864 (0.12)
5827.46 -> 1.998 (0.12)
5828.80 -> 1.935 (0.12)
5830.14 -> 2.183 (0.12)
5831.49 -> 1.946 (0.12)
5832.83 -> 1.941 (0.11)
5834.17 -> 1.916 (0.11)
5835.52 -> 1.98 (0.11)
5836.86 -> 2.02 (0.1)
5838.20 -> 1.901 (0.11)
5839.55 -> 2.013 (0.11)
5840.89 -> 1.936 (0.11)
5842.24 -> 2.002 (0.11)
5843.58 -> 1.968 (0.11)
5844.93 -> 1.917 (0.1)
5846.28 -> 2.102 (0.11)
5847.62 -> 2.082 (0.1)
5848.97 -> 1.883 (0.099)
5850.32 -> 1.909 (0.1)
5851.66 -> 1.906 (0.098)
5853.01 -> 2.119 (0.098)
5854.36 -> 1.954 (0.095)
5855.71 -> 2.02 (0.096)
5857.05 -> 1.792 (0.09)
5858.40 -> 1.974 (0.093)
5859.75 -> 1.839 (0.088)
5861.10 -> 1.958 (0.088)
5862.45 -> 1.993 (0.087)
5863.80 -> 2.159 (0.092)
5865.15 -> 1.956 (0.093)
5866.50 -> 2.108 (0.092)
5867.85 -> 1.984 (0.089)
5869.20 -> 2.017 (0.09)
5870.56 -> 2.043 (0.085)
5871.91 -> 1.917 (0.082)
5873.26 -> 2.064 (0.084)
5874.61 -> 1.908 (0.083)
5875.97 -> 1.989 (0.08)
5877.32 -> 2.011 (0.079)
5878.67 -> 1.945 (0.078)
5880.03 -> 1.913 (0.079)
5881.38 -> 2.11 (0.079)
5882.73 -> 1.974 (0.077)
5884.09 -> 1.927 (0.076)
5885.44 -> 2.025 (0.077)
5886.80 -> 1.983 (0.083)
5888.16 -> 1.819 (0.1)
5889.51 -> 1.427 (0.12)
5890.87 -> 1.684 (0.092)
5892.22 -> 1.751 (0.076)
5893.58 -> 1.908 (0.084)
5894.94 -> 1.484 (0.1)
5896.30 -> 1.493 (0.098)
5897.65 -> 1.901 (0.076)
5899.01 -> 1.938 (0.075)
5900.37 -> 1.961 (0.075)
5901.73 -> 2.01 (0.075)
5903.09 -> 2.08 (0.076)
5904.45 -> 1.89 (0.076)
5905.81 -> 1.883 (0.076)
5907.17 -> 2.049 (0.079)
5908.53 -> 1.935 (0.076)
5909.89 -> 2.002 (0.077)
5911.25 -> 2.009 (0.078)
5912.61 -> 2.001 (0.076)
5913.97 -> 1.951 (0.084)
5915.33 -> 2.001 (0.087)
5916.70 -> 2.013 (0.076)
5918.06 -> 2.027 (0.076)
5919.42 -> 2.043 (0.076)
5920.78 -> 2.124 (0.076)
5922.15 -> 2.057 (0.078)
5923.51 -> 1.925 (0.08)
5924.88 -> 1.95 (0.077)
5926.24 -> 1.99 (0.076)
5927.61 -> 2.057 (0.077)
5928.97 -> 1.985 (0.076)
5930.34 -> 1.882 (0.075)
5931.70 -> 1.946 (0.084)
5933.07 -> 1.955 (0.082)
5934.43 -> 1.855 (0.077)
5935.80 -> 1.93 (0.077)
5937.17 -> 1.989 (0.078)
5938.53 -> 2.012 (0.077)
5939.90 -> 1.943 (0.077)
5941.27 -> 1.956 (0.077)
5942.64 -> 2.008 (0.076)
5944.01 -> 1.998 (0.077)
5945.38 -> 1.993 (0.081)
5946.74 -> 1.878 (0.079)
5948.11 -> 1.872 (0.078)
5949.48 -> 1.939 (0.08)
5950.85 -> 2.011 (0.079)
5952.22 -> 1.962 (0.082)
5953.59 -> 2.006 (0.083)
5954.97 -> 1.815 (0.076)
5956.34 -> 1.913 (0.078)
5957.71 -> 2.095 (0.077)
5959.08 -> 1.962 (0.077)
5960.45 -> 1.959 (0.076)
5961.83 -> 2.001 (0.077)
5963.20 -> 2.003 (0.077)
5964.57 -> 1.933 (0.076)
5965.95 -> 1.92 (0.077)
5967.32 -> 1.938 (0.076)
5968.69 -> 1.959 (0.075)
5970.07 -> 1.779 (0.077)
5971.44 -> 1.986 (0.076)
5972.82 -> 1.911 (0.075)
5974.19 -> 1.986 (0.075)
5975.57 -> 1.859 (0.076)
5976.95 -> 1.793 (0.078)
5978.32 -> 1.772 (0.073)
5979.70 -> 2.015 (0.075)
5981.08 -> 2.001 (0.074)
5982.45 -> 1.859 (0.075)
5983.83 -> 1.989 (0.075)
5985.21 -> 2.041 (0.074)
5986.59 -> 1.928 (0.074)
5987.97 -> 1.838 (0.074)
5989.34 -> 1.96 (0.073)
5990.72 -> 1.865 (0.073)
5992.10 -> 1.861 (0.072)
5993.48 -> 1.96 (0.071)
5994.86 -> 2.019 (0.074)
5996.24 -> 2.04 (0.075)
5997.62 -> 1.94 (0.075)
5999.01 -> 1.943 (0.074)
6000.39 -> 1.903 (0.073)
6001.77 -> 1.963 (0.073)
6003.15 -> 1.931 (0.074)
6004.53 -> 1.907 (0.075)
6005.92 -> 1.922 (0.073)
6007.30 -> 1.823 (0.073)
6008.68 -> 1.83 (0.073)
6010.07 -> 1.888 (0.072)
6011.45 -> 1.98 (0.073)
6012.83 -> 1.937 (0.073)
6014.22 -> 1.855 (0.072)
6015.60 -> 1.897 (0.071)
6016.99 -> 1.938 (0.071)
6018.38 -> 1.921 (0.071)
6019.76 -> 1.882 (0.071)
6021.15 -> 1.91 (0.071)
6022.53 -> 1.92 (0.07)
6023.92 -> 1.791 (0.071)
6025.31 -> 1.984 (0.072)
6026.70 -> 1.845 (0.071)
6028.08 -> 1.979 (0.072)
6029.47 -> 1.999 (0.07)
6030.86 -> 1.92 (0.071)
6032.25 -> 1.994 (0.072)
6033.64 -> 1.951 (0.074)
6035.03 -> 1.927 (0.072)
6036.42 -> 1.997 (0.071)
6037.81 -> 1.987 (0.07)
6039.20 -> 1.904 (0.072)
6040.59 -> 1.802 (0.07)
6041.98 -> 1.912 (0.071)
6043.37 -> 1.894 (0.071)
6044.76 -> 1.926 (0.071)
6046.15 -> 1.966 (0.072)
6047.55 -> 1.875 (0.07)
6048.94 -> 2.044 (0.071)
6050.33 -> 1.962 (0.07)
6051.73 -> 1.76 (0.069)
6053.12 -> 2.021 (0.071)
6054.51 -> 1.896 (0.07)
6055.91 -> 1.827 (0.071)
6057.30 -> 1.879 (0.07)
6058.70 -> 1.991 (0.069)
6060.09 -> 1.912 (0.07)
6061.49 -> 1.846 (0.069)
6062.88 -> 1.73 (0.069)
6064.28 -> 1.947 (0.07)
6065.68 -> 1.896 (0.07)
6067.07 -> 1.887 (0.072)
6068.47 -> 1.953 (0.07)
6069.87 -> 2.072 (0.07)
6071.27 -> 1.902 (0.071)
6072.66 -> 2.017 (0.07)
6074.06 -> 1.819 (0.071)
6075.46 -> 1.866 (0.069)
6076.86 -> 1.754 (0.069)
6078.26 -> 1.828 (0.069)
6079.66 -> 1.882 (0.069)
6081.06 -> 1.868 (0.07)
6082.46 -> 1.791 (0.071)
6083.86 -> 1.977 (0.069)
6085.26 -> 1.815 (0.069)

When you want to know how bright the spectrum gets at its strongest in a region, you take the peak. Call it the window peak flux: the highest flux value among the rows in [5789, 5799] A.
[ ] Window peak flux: 2.071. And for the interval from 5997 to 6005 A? 1.963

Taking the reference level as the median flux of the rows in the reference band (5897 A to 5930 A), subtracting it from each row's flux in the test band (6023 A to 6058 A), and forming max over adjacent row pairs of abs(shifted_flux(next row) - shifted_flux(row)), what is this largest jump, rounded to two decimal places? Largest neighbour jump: 0.26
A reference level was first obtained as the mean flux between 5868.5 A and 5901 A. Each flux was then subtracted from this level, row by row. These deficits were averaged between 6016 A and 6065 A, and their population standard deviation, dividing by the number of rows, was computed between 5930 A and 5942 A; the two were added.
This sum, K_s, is 0.013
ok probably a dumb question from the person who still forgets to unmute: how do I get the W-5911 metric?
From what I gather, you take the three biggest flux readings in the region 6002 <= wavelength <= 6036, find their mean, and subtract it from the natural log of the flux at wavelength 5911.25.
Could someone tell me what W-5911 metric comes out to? -1.29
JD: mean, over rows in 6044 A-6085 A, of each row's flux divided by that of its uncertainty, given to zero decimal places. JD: 27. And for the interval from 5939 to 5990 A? 25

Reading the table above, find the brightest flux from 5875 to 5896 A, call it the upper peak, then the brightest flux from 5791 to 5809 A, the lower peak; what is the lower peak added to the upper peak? 4.27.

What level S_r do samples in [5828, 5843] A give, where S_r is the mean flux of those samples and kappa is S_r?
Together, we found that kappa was 1.98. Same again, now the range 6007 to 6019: 1.90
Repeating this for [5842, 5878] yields 1.98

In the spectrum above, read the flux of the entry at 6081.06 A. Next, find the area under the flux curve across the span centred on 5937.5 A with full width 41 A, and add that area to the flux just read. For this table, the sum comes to 83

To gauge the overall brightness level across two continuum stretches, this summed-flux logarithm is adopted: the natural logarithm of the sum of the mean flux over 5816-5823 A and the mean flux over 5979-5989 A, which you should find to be 1.358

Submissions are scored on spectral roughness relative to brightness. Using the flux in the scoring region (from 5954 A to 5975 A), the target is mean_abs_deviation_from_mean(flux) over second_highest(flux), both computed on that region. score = 0.027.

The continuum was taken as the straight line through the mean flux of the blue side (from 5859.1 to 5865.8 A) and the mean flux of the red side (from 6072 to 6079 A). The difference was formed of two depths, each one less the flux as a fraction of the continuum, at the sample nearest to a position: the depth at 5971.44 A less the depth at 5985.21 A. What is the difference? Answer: 0.03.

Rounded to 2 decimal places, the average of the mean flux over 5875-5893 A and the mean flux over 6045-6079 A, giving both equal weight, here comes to 1.90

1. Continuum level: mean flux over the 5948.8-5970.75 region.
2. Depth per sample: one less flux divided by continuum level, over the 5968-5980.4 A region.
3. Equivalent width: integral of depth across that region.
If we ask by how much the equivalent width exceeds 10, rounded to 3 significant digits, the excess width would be -9.66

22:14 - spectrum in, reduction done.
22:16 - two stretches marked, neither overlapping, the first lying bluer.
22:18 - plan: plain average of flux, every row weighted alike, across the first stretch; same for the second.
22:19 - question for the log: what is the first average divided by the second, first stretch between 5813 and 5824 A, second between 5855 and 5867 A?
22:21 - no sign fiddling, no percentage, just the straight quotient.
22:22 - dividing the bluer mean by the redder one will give 1.01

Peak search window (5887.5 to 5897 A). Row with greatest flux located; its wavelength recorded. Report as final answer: 5893.58 A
